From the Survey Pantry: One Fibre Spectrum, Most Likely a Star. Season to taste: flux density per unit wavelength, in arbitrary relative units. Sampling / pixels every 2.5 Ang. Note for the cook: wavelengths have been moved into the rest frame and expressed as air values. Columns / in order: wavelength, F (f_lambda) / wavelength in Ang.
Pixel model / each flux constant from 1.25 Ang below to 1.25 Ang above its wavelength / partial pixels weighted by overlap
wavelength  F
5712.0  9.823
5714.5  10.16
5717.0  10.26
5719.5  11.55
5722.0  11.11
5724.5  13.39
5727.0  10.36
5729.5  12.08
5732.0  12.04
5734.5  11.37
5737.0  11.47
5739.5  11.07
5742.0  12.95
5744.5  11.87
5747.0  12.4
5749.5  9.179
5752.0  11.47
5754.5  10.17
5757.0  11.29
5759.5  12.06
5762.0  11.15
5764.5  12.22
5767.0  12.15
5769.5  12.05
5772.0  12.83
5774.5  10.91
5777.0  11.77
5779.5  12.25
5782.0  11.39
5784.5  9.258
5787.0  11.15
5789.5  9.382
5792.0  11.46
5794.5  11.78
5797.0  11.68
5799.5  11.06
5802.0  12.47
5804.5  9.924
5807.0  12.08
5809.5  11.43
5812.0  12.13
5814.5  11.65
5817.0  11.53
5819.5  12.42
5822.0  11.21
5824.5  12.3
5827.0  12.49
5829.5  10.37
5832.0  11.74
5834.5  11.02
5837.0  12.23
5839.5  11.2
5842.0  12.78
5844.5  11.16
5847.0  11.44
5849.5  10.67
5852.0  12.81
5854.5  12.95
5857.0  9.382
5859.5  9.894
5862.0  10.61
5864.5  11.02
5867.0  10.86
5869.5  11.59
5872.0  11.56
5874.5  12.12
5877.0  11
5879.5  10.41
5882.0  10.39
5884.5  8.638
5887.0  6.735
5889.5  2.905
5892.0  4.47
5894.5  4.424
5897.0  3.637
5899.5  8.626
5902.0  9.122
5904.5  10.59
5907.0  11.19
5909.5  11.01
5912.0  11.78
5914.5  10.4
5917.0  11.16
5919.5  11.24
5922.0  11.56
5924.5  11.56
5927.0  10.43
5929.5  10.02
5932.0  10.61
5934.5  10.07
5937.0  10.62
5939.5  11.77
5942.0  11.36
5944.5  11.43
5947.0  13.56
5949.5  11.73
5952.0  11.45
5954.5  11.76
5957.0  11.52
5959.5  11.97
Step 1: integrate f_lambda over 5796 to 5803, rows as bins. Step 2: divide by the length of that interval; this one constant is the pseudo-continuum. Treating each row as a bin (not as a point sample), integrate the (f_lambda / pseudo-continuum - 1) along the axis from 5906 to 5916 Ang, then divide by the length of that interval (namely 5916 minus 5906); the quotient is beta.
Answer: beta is -0.053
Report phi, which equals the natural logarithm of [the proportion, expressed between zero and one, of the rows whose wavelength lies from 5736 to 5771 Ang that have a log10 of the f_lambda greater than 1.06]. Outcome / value -0.69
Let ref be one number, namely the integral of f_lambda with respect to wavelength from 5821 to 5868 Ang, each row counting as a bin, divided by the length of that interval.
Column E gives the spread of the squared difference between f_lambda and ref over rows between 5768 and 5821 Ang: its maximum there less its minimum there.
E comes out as 4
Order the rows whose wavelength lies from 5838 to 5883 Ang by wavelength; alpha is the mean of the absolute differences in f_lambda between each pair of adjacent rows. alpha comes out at 0.9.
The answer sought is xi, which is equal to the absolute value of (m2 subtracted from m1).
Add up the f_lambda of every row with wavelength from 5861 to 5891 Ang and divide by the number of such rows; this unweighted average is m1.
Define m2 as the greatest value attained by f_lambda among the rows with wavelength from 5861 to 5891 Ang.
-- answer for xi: 2.3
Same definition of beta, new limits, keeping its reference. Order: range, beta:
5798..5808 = -0.029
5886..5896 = -0.611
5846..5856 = 0.017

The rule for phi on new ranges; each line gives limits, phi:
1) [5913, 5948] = -1.25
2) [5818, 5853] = -0.69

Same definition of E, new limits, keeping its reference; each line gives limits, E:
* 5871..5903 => 72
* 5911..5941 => 2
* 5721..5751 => 5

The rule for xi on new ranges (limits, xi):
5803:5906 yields 2.6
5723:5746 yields 1.5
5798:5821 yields 0.8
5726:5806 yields 1.6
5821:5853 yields 1.2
